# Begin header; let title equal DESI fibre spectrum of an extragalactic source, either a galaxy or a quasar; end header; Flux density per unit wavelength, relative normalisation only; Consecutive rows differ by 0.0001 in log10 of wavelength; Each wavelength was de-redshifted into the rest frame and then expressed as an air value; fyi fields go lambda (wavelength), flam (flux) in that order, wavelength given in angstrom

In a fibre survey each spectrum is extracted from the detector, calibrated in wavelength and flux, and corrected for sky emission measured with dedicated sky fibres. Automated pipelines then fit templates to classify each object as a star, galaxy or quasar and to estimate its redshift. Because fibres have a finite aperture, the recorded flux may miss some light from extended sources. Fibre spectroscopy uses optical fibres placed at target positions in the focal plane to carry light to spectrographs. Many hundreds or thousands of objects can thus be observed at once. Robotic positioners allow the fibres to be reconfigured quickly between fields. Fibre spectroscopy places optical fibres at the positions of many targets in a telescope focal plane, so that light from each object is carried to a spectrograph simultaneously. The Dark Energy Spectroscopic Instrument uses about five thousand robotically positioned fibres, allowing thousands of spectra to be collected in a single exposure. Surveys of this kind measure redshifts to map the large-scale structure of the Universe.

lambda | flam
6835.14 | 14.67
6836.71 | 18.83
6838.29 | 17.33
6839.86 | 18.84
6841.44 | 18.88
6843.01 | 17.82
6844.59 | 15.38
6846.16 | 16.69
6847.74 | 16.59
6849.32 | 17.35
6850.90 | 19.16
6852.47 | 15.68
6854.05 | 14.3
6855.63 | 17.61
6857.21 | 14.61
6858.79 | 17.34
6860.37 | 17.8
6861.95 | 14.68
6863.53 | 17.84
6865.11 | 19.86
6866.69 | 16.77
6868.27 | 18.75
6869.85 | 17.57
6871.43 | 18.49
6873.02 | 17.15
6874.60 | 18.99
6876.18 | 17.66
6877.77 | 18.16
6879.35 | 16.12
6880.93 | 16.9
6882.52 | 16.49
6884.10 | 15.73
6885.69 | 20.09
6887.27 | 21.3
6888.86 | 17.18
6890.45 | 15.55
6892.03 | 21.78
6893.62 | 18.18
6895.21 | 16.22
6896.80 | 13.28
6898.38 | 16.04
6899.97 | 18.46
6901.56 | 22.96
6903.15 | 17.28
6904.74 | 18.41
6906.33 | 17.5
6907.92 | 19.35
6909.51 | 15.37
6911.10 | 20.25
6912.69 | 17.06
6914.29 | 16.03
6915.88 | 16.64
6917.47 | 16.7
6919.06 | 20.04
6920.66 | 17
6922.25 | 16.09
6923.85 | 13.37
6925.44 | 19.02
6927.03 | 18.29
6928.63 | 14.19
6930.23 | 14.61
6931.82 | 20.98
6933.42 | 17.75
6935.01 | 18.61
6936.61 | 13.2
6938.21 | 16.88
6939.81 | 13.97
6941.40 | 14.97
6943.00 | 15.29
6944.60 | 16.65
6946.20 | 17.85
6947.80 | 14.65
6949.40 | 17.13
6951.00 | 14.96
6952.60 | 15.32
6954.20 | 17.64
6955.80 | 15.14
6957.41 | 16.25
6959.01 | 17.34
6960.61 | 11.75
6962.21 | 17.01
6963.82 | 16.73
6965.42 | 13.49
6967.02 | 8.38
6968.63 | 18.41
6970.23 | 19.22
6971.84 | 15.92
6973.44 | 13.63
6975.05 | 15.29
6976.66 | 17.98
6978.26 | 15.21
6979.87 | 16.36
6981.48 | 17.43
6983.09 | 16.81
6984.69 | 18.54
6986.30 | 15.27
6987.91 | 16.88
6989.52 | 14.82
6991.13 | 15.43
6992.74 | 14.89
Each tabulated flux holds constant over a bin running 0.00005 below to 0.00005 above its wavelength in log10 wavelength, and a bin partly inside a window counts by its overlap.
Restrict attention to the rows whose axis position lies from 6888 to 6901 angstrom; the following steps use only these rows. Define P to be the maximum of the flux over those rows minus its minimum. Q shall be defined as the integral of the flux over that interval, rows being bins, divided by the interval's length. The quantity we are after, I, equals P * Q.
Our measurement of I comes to 146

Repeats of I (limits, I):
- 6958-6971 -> 166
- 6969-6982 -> 92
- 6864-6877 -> 56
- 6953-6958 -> 41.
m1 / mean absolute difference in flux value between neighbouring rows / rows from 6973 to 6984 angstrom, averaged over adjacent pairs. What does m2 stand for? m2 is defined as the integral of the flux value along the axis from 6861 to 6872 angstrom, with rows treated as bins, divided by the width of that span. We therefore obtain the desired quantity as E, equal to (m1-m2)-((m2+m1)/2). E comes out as -26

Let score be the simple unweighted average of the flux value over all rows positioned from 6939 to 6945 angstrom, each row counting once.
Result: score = 15.2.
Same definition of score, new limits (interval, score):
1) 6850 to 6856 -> 16.7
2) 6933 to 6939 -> 16.6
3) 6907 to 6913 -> 18.0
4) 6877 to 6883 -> 16.9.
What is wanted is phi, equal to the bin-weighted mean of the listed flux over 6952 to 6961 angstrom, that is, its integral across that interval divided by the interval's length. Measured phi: 15.8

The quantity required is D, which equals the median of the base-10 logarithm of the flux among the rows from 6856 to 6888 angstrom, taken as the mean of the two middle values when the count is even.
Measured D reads 1.25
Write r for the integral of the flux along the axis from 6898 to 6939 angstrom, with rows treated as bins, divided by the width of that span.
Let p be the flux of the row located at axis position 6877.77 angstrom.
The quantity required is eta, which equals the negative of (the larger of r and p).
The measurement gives -18.2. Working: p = 18.16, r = 17.4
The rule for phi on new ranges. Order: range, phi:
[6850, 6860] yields 16.5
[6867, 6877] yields 18.0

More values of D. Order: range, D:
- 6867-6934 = 1.24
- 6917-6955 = 1.22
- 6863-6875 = 1.26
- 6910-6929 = 1.23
